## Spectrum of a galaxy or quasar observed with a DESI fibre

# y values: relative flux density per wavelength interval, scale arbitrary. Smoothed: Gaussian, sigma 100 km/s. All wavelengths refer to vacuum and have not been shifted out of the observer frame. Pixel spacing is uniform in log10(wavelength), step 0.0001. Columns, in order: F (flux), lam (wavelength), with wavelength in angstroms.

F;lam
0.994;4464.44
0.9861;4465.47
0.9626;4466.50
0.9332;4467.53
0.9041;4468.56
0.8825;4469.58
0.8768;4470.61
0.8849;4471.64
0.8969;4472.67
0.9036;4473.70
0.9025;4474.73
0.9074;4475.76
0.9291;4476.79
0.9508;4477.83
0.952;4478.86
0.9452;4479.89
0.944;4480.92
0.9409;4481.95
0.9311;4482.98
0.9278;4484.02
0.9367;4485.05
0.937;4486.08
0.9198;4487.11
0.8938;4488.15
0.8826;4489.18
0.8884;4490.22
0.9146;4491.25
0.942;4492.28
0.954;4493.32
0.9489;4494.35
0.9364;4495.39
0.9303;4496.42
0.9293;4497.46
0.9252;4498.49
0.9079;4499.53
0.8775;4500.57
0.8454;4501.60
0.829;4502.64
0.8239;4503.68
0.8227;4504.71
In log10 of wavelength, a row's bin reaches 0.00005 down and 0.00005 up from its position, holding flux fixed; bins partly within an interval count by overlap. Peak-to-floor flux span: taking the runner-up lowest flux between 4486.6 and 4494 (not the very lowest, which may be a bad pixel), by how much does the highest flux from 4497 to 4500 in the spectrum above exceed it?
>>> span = 0.041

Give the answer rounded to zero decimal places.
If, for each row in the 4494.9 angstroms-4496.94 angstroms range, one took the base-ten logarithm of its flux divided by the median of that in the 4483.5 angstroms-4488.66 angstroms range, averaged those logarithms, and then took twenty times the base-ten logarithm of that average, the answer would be -52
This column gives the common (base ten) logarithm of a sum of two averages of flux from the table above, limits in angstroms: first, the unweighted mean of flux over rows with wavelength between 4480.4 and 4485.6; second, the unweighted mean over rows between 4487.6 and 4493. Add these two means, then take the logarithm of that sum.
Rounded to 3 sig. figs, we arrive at 0.265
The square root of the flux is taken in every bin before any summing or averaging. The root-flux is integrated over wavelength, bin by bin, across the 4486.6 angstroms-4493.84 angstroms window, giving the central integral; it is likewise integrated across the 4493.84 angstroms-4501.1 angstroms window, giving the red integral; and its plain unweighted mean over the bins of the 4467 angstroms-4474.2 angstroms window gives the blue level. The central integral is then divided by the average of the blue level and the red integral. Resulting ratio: 1.75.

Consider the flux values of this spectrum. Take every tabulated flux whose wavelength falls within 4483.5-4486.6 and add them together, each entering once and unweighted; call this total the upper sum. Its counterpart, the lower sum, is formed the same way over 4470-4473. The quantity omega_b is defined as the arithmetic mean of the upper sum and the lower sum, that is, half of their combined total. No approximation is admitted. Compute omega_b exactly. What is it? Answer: 2.7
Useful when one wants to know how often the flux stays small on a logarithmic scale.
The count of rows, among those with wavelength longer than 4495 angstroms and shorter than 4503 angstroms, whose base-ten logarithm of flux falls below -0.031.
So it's 7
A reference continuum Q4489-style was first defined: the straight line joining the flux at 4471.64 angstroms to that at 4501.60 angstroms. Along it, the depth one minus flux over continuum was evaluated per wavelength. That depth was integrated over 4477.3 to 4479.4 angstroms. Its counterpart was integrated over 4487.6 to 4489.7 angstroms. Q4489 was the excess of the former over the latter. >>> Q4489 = -0.116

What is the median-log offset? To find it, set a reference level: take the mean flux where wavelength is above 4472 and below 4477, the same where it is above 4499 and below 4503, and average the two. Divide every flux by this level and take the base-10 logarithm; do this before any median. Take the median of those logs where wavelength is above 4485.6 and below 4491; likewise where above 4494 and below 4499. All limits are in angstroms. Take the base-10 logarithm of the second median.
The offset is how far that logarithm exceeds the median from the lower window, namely -1.68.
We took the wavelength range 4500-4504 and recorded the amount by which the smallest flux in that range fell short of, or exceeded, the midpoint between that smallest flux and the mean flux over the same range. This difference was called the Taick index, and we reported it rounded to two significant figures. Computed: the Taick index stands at -0.010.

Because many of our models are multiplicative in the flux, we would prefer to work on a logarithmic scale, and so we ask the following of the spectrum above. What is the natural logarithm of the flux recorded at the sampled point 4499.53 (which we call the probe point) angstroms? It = -0.10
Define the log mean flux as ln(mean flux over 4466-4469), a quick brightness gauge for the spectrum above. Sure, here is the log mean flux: -0.069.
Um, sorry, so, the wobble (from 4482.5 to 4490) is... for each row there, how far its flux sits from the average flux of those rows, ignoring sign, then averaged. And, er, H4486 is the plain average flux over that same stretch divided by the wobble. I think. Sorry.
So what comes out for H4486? 53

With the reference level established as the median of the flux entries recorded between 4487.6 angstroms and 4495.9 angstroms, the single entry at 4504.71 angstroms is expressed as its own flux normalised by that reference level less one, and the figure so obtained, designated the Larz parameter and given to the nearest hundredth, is -0.11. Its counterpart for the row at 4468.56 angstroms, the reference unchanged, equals -0.02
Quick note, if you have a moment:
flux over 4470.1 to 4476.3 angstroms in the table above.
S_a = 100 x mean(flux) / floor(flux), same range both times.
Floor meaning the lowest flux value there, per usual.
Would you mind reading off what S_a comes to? 102.1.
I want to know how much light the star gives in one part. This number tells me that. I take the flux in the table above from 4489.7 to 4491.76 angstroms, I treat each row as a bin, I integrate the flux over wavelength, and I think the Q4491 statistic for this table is 1.86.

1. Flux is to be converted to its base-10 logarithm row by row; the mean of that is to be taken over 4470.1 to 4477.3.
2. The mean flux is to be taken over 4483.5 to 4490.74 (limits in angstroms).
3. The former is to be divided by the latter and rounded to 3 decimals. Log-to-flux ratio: -0.050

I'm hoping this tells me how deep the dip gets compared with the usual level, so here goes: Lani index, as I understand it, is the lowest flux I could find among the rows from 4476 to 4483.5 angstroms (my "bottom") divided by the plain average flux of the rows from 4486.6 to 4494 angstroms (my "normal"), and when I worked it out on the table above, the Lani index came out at 1.02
